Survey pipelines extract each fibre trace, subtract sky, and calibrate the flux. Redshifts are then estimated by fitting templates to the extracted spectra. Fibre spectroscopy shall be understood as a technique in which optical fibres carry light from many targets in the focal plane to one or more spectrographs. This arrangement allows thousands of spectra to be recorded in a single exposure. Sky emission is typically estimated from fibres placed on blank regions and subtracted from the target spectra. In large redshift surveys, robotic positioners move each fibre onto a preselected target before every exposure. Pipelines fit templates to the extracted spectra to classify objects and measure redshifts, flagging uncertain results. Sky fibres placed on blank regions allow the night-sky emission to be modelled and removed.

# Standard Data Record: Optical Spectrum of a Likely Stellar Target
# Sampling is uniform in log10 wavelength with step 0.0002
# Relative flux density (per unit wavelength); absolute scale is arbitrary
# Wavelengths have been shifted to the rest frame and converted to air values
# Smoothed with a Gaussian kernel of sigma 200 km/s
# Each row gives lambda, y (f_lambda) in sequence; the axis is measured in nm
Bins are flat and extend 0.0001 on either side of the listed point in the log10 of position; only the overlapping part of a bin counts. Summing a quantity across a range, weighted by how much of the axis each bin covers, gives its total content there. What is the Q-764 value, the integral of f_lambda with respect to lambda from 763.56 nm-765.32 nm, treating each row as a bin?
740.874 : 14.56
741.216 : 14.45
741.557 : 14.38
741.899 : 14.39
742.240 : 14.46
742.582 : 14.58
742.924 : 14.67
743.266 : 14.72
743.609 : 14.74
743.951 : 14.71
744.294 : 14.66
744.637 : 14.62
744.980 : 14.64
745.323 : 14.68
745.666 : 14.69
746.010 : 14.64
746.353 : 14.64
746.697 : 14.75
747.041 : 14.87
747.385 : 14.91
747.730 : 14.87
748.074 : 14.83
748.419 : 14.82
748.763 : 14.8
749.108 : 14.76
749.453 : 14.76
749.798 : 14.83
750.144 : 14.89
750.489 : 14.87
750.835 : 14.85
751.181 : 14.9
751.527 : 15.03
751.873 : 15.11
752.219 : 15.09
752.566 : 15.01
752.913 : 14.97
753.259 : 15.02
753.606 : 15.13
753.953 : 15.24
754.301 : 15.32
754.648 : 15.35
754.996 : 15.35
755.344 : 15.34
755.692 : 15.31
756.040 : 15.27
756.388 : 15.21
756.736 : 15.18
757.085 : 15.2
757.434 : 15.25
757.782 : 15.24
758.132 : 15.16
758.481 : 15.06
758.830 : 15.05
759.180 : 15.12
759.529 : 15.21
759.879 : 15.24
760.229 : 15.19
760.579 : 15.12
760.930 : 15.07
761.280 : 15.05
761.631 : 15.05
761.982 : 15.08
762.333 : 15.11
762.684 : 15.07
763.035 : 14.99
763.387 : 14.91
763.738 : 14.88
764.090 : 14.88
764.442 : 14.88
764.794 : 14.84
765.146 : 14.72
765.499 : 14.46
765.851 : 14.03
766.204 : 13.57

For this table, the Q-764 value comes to 26.1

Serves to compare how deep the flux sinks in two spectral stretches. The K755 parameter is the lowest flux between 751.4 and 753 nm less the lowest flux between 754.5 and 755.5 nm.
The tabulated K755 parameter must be -0.4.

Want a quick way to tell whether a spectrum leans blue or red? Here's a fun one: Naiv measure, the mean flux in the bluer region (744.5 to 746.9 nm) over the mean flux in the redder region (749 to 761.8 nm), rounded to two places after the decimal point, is 0.97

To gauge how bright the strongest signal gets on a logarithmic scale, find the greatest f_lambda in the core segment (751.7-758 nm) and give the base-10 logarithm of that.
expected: 1.19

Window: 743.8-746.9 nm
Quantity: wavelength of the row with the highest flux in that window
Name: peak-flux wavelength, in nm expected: 746.697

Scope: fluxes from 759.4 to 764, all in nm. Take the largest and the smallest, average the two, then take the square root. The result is 3.88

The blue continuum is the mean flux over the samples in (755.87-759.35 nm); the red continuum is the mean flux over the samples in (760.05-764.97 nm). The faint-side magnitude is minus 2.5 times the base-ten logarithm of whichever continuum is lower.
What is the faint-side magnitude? -2.94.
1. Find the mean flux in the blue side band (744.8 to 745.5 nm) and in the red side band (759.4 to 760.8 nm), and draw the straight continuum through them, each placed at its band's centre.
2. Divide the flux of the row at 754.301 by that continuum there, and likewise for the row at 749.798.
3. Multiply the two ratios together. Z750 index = 1.02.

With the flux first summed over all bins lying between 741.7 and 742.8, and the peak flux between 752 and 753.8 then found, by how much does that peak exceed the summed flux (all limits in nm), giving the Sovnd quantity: -28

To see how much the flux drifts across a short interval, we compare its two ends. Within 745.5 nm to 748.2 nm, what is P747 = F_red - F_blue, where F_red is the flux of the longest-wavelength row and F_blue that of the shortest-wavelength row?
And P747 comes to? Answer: 0.14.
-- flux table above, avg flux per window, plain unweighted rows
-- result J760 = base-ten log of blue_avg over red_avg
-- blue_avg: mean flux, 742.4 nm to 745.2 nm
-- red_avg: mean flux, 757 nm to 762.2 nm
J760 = -0.014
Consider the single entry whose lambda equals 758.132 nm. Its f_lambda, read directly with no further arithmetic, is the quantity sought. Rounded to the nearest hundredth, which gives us 15.16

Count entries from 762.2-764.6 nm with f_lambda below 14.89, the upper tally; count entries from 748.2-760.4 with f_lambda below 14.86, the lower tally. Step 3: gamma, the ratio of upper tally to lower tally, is 0.50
